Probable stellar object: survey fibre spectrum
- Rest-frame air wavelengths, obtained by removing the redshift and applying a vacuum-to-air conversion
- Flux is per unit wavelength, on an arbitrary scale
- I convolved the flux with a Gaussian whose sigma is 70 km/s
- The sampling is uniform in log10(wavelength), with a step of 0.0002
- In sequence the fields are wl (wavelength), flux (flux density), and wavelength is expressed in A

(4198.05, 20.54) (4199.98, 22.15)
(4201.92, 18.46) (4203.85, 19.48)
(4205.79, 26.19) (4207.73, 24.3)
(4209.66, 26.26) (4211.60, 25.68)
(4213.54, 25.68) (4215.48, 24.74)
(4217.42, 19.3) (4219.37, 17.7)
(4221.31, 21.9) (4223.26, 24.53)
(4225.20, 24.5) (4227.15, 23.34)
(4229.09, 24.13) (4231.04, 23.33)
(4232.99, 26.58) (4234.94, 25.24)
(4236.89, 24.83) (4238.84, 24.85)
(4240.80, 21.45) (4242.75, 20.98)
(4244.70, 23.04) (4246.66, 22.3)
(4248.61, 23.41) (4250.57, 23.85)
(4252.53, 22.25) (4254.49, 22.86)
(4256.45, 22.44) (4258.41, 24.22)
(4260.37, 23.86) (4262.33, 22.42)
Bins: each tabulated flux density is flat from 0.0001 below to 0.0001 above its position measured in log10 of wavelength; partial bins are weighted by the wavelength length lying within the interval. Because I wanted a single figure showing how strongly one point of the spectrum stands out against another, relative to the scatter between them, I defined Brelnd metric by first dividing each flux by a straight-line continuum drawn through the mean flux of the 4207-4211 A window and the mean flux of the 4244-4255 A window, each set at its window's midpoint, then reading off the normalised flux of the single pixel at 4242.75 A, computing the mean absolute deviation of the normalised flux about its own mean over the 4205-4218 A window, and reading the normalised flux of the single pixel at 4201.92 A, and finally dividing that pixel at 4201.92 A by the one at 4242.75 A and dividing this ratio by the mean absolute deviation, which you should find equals 13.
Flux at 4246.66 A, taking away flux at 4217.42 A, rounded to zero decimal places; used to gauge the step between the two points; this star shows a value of 3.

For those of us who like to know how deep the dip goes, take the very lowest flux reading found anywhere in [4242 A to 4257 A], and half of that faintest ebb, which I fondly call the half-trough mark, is 10.5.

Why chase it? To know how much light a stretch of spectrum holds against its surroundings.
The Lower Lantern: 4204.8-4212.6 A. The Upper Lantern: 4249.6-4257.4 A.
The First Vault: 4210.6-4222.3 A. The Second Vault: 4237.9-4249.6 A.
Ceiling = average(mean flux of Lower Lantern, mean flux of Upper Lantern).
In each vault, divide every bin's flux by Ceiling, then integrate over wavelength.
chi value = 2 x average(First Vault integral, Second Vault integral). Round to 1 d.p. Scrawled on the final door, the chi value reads 21.8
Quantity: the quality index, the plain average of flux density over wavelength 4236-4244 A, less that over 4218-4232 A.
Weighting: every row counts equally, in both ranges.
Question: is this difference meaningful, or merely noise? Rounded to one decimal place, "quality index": 0.3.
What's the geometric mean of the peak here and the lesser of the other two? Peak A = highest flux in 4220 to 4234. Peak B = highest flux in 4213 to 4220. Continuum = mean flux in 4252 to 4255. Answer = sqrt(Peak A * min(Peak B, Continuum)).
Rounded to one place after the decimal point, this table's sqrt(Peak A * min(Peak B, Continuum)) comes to 24.5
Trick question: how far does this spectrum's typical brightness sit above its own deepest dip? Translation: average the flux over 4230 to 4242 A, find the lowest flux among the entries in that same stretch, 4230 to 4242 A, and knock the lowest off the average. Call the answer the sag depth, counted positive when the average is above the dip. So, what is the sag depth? 2.9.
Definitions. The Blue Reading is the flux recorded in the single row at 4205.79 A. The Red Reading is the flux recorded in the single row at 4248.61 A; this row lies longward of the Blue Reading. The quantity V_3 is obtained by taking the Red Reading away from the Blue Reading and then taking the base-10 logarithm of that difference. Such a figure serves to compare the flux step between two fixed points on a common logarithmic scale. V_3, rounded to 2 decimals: 0.44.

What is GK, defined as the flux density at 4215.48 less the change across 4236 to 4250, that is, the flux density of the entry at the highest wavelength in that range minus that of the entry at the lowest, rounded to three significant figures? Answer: 26.2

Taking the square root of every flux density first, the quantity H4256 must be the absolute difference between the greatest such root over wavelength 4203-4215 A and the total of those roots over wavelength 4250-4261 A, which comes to 23.8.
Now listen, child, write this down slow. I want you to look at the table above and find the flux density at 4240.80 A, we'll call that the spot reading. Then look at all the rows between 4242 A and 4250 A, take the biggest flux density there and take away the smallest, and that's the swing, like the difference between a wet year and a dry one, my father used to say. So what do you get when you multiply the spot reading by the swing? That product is 52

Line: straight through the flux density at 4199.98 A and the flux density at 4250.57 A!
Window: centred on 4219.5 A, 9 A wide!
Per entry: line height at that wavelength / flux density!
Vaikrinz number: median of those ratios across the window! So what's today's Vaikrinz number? 1.04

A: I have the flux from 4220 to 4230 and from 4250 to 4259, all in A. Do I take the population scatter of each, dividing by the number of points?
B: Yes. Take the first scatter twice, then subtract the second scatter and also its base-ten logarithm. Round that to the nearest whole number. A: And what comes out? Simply 1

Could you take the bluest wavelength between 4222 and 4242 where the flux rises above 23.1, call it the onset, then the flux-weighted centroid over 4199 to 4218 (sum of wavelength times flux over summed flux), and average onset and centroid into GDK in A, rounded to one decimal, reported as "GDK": 4216.1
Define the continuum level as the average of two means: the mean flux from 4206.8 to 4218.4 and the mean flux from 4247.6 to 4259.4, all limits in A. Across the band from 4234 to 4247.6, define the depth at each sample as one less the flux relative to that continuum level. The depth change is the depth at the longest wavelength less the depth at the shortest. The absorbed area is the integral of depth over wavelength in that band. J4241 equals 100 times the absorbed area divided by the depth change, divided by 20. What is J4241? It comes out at 12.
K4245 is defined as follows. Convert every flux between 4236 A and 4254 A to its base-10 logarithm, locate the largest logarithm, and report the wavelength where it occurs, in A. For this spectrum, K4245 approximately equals 4238.84 A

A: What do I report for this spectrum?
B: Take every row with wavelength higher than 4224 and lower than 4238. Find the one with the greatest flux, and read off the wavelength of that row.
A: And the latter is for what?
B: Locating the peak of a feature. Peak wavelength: 4232.99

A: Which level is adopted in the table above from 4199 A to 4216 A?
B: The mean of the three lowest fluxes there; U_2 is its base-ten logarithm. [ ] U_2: 1.30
